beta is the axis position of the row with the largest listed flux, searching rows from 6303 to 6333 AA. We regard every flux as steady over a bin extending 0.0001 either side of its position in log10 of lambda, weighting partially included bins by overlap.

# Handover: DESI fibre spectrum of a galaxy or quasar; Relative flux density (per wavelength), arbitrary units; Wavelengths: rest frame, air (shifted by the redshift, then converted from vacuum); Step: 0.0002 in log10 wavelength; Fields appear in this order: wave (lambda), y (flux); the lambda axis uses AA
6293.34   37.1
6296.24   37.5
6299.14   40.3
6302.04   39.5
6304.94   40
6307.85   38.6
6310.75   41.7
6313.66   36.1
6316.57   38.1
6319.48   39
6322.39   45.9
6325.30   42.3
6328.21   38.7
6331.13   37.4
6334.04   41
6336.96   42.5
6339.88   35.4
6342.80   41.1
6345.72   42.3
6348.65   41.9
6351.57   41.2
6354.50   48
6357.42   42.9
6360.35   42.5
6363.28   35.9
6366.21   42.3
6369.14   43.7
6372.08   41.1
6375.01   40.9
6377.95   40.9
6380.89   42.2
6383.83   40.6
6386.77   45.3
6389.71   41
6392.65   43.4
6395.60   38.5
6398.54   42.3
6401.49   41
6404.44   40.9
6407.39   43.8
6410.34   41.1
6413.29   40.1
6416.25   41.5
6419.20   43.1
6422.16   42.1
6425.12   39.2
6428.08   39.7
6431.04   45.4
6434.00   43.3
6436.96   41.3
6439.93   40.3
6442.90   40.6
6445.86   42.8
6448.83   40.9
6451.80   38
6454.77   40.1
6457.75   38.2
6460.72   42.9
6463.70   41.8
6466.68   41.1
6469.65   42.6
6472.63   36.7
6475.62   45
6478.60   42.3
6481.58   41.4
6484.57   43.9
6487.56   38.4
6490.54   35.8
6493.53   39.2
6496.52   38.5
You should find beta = 6322.39 AA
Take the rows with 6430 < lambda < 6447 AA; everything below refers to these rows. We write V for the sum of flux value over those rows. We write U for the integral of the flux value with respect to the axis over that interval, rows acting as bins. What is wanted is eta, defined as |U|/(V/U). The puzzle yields 2029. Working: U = 717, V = 253.7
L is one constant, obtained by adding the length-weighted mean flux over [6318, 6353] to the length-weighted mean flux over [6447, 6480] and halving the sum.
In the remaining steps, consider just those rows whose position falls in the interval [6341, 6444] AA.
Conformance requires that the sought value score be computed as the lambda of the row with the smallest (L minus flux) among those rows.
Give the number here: 6354.50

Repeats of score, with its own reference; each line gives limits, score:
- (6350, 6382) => 6354.50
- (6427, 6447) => 6431.04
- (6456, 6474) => 6460.72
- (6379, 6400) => 6386.77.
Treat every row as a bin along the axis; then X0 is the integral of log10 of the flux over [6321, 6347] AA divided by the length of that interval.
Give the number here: 1.61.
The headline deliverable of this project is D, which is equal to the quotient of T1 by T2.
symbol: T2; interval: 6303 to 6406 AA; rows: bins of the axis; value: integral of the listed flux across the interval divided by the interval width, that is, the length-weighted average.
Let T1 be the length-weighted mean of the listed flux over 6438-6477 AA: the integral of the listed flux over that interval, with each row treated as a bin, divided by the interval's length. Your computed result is 0.99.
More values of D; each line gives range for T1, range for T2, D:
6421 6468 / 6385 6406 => 0.98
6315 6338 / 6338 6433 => 0.97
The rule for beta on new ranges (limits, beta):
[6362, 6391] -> 6386.77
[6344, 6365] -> 6354.50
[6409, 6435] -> 6431.04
